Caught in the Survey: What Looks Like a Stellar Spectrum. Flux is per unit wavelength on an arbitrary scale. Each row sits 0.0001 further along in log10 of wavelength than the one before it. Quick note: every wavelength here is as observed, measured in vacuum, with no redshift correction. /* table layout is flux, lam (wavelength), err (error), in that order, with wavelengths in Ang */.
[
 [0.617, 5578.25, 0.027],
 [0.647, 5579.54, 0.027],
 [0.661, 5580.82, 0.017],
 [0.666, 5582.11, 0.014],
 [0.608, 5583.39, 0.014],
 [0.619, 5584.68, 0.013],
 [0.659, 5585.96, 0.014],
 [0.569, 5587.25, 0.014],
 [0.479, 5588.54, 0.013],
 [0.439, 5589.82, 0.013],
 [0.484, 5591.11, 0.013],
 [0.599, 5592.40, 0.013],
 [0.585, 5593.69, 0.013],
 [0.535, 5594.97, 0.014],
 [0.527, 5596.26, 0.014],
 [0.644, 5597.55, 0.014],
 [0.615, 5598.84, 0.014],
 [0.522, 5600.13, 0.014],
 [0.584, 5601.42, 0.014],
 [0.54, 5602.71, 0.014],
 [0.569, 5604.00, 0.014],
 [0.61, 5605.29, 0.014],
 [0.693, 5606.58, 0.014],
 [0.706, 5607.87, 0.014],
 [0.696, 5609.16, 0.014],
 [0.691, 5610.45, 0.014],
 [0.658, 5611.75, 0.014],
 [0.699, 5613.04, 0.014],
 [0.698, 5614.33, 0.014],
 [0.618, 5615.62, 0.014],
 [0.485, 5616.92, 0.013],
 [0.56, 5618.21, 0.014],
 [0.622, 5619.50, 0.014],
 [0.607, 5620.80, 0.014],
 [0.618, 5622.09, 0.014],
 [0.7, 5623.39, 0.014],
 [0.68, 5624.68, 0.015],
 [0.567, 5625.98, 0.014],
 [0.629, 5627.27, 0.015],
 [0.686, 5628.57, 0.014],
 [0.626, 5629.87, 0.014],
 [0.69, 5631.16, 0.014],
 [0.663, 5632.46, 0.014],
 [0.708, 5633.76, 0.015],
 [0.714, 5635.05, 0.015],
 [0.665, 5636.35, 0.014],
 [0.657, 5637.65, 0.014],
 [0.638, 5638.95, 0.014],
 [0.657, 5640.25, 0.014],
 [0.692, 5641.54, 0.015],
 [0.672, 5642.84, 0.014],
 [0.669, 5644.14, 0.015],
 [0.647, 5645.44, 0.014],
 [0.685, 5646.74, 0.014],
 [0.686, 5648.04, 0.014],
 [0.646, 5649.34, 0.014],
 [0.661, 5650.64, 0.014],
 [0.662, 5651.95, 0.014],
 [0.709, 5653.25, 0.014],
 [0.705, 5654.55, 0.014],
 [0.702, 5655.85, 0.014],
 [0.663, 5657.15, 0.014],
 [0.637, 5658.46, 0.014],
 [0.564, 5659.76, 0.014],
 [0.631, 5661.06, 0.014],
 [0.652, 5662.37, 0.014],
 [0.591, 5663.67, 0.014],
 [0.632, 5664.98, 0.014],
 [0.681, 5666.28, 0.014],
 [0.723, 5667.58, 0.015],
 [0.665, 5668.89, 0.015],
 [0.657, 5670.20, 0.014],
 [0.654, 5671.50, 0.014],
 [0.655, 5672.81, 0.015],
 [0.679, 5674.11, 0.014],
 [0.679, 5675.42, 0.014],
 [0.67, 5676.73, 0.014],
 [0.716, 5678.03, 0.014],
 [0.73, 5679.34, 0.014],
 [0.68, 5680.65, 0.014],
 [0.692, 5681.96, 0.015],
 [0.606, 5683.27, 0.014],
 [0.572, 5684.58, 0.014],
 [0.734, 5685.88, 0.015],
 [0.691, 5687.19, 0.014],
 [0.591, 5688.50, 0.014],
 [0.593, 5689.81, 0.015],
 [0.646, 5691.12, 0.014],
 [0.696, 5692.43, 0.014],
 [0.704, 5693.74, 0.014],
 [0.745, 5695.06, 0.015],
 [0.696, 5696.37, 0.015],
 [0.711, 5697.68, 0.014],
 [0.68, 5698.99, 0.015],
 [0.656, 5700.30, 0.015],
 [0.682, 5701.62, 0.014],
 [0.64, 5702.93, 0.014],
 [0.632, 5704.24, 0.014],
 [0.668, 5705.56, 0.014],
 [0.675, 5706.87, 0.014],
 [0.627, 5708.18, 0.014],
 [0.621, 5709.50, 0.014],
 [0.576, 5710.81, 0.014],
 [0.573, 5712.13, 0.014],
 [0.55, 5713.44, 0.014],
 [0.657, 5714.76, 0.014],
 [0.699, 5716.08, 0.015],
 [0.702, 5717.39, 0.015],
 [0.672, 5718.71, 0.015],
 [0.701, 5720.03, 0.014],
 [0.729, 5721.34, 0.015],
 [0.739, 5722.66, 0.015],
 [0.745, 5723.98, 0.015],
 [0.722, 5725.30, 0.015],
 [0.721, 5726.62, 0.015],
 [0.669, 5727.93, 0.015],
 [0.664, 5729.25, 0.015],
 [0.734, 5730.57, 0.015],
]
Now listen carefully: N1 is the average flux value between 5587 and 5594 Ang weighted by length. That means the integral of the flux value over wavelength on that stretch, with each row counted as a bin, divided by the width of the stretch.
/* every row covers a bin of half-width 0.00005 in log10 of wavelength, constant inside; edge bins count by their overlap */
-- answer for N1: 0.520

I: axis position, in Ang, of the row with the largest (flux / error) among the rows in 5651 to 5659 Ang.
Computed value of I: 5653.25 Ang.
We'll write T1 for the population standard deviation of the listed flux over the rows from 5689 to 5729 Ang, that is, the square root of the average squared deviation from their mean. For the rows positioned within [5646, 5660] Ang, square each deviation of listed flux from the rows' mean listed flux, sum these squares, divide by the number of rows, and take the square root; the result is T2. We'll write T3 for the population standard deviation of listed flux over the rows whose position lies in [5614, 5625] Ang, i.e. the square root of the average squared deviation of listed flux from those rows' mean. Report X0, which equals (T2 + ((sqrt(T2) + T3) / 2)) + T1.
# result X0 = 0.222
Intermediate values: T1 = 0.051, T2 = 0.039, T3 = 0.065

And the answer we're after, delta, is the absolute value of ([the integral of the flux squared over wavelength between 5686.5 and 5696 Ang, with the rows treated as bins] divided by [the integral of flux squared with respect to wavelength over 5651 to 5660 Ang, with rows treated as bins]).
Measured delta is 1.1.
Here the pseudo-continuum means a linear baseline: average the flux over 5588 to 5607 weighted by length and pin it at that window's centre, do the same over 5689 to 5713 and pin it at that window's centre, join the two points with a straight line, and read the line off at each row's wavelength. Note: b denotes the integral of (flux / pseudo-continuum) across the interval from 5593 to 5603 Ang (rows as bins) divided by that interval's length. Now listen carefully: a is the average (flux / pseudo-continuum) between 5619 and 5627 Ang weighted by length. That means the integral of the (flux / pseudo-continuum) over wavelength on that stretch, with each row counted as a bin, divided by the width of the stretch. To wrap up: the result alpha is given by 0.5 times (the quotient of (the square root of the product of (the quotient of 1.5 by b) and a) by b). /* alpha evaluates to 0.62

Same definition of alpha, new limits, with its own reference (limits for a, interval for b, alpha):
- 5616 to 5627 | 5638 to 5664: 0.55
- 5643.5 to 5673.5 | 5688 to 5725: 0.63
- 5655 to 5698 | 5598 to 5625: 0.55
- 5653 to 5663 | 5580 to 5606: 0.60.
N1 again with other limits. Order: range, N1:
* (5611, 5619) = 0.621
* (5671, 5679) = 0.678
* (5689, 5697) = 0.678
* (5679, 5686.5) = 0.666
